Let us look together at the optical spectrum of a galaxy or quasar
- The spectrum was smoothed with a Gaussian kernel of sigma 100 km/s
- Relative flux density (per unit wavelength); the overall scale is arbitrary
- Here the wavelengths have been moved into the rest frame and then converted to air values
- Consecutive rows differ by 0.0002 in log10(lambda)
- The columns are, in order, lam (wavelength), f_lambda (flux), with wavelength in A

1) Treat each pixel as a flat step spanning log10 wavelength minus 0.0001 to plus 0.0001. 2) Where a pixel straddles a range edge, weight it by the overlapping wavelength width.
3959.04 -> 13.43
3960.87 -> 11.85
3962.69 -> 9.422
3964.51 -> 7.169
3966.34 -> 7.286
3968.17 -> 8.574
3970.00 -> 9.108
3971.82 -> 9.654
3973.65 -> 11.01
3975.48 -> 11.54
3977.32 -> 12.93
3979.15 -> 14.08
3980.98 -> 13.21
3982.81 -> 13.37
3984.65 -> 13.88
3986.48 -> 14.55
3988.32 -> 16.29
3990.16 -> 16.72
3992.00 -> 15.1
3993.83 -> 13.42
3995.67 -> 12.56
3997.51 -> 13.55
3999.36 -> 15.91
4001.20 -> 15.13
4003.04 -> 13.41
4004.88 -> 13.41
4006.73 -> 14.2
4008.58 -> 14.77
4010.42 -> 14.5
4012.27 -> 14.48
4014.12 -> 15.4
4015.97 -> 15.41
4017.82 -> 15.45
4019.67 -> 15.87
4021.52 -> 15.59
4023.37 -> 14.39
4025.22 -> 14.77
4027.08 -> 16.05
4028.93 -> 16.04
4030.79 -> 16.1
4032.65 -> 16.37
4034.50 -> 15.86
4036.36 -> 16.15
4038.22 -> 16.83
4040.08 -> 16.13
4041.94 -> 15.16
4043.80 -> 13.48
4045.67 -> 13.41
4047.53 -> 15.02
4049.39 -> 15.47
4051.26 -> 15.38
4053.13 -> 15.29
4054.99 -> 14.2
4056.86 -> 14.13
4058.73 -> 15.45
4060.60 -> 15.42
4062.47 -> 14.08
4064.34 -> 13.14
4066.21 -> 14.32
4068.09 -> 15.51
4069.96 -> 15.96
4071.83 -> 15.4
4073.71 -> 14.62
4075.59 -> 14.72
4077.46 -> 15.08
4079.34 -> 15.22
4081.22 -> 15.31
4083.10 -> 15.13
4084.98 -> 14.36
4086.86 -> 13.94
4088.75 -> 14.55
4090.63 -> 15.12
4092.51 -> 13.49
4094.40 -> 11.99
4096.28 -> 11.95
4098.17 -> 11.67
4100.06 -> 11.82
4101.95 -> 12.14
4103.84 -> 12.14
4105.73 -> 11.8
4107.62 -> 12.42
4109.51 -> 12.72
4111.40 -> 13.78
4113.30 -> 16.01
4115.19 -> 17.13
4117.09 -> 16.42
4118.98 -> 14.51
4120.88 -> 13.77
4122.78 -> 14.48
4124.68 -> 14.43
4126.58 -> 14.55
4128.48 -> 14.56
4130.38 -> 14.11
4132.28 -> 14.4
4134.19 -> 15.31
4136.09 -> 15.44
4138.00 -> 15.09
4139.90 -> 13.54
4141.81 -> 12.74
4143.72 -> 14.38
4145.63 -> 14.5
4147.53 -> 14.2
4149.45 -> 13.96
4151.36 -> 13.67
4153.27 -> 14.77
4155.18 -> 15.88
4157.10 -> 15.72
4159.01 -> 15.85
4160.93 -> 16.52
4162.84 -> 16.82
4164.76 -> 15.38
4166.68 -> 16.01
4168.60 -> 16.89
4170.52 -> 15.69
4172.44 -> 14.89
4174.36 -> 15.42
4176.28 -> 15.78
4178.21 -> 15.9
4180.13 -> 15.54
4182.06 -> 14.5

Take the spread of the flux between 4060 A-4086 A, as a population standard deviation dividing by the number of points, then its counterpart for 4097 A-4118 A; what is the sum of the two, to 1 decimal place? 2.7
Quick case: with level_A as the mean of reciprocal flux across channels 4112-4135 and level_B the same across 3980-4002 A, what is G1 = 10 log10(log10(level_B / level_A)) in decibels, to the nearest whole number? -18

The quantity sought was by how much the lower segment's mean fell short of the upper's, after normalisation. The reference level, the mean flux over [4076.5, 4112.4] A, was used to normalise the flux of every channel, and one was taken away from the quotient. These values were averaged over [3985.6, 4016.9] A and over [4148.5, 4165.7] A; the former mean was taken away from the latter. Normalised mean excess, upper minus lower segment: 0.06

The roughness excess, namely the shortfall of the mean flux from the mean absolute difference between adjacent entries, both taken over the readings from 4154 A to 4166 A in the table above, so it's -15.5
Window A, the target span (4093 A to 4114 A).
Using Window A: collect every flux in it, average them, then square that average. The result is 158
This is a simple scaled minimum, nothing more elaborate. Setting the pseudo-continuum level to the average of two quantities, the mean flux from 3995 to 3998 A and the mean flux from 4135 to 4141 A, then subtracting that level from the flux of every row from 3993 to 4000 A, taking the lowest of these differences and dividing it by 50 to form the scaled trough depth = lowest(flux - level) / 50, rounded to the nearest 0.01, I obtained -0.03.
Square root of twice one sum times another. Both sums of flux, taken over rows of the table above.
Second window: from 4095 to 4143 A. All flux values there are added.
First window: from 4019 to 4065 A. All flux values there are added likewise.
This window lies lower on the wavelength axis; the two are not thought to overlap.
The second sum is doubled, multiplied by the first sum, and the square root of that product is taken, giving 513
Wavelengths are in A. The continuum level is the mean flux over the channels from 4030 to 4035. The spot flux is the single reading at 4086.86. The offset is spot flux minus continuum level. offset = -2.2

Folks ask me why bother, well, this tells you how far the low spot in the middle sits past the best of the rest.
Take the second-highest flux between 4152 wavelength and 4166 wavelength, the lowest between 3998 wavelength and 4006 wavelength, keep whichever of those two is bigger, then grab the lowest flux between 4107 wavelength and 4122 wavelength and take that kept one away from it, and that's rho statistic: -4.1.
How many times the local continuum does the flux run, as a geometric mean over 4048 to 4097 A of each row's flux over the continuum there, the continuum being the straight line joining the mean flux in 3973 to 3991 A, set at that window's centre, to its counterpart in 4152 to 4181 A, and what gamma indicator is 0.99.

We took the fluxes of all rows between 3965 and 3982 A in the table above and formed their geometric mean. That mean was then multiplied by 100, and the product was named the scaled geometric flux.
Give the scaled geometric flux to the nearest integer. 1059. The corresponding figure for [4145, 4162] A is 1498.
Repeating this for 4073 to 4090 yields 1476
